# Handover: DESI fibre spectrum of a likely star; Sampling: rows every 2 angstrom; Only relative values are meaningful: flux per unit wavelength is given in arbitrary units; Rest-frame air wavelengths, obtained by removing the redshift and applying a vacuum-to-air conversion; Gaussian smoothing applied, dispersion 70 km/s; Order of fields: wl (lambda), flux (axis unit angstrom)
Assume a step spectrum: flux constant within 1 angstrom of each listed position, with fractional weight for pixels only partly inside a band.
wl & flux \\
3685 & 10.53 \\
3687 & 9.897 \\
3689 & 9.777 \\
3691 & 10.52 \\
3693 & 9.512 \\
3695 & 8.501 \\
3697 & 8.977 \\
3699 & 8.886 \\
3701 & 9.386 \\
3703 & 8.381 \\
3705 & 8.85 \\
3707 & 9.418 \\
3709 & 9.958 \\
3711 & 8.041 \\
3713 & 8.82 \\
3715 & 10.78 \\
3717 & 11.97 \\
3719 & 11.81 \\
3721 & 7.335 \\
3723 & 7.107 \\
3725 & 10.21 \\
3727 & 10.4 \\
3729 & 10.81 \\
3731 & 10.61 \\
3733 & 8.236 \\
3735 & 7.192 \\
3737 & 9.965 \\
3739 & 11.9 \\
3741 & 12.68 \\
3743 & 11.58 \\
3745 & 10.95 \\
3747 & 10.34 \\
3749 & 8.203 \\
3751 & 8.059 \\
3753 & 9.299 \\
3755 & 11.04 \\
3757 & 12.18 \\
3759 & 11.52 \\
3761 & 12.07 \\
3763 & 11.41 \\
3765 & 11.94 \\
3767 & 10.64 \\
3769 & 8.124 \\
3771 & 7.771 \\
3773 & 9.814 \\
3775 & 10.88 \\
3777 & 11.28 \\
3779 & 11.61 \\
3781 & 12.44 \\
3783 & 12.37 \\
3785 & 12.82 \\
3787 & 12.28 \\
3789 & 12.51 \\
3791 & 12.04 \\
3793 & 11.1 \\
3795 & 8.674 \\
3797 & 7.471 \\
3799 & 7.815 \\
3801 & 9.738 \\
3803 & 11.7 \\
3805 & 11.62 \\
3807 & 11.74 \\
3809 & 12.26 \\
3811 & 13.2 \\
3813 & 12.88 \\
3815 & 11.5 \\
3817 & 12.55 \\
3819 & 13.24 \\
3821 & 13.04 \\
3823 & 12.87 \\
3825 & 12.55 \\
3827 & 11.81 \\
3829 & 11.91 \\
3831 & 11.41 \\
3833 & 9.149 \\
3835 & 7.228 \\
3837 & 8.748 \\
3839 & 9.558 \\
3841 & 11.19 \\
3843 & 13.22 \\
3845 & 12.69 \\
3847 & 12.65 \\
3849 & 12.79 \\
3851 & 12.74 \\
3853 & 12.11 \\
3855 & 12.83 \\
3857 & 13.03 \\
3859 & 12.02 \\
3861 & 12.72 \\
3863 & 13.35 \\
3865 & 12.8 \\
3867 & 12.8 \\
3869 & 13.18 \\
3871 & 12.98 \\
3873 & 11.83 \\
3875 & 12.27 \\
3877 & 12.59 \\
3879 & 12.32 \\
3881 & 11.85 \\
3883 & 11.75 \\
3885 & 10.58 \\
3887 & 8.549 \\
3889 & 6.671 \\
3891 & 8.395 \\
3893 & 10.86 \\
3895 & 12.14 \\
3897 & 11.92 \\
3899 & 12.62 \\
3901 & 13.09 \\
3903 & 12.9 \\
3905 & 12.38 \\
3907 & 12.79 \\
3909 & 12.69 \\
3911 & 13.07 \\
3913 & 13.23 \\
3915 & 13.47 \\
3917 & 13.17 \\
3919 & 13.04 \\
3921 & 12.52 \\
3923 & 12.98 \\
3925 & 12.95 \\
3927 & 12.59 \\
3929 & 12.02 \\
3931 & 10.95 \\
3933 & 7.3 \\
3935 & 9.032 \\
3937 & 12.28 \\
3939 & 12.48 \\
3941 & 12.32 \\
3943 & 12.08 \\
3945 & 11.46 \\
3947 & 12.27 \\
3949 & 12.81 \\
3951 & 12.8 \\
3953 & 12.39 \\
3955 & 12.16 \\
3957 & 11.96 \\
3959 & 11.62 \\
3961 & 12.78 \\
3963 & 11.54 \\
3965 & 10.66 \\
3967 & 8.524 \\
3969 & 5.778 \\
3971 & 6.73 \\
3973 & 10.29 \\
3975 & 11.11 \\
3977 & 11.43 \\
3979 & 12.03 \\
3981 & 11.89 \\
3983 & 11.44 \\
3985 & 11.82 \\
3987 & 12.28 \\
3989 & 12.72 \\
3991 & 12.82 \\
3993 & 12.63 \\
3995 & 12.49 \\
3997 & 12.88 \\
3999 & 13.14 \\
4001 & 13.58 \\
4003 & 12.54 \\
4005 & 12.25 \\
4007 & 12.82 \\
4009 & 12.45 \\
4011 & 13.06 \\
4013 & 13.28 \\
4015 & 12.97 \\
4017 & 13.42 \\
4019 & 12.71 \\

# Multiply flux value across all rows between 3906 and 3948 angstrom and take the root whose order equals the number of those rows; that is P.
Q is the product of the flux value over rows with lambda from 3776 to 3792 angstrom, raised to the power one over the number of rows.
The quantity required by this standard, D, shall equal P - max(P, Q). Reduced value -0.1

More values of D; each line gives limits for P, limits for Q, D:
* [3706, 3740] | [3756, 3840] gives -1.4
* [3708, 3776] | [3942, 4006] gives -1.5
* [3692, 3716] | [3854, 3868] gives -3.7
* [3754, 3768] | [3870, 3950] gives -0.2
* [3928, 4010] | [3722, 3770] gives 0.0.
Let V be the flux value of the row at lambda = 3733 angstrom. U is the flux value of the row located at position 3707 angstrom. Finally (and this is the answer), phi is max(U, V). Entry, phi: 9.4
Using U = 9.418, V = 8.236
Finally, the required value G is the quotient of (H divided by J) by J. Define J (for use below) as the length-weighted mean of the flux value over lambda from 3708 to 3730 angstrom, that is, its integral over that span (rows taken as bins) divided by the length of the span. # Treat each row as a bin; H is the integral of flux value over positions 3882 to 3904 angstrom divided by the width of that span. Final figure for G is 0.114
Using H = 11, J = 9.7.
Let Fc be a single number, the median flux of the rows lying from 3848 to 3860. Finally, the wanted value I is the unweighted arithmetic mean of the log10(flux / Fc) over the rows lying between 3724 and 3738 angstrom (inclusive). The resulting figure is -0.127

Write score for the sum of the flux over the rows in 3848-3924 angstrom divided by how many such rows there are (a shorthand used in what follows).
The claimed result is 12.2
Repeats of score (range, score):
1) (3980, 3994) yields 12.2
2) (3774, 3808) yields 11.1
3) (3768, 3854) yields 11.3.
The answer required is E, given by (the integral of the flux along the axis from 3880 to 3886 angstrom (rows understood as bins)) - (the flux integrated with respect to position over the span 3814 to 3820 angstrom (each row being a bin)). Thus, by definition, -6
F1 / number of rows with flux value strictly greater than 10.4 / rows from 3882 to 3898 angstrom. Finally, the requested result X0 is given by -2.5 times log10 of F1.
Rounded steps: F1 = 5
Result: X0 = -1.75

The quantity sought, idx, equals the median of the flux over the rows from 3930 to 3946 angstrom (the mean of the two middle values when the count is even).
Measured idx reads 11.8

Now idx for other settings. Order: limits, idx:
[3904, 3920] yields 13.1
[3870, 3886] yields 12.1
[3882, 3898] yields 10.7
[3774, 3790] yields 12.3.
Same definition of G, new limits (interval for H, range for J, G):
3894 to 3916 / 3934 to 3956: 0.088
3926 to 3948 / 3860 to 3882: 0.071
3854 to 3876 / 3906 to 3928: 0.076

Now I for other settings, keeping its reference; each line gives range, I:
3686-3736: -0.136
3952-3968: -0.050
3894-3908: -0.008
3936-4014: -0.038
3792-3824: -0.058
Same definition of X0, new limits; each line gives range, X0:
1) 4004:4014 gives -1.75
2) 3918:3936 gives -2.11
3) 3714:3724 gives -1.19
